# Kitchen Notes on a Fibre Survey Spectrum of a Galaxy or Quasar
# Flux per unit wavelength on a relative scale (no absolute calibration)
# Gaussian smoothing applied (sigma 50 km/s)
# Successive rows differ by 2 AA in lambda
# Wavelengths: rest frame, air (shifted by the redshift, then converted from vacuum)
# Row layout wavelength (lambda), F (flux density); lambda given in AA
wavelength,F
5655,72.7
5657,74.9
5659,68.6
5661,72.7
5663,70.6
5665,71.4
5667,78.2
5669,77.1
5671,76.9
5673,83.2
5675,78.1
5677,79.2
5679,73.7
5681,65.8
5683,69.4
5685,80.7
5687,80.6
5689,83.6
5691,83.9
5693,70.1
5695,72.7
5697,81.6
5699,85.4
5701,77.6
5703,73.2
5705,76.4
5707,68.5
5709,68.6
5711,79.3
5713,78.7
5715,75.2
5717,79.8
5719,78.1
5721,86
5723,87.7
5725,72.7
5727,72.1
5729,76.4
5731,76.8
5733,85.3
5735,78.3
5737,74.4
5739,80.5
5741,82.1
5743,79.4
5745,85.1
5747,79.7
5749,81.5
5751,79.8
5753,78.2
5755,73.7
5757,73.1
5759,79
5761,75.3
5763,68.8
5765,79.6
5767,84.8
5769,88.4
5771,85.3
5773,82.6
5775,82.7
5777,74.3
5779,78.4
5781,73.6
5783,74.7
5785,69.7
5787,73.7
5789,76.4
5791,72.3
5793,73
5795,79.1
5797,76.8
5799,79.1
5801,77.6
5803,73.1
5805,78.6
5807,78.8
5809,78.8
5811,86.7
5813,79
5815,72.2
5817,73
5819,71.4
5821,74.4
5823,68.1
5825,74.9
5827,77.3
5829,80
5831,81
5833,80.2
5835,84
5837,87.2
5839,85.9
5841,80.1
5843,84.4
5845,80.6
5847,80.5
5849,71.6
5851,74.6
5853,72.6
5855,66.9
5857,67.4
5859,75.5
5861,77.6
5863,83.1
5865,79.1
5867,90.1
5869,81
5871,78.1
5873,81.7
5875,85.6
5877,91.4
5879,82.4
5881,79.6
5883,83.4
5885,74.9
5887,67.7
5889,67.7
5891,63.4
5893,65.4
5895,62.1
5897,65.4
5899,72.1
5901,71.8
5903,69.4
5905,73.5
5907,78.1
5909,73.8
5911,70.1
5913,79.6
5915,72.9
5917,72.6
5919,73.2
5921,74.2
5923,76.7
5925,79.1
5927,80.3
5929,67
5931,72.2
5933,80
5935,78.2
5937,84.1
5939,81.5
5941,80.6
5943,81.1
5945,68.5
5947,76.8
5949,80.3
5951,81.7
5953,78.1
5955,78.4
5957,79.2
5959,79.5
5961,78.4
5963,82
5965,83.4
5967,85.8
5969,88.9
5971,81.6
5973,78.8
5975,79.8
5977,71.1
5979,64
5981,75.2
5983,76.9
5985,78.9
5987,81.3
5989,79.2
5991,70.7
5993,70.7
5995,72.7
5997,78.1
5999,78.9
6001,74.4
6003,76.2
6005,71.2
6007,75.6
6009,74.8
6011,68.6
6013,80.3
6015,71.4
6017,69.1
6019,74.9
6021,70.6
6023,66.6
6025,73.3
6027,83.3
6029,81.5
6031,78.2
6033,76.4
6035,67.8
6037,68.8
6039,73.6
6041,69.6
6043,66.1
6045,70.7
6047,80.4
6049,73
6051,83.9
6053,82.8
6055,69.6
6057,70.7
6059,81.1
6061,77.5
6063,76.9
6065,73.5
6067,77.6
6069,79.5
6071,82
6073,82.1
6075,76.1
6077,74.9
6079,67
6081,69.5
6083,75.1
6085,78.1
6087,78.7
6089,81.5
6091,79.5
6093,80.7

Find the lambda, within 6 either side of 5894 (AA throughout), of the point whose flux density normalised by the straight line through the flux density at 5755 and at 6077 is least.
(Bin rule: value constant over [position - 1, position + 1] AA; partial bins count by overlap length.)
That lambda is 5895 AA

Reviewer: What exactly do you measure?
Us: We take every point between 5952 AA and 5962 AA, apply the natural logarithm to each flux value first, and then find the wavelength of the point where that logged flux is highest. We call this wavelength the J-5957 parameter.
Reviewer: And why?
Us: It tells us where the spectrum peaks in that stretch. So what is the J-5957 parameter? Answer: 5959 AA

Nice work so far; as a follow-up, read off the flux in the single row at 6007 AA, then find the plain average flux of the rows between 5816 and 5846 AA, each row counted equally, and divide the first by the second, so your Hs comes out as 0.96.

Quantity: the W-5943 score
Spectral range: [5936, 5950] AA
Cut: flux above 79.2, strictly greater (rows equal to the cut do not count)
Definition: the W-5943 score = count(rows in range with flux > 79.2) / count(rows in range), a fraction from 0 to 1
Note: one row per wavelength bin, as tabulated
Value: 0.7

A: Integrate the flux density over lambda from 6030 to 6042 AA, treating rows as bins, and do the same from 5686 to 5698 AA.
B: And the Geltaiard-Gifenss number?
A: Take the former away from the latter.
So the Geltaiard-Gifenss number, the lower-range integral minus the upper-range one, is 76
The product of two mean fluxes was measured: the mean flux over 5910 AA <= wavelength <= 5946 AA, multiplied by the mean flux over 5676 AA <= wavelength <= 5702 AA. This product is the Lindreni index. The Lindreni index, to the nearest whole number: 5888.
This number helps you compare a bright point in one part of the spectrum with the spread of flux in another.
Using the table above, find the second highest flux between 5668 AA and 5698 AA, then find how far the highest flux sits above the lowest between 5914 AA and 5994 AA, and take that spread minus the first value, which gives -59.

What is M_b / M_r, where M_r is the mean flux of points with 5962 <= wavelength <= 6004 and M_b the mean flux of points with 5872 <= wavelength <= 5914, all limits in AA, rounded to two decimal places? 0.96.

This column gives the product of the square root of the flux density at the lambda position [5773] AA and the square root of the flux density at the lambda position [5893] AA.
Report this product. 73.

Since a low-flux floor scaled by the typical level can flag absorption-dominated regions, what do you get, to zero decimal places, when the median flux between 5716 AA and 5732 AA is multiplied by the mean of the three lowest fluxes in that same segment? 5711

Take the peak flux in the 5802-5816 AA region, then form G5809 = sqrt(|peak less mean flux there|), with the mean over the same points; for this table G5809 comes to 2.9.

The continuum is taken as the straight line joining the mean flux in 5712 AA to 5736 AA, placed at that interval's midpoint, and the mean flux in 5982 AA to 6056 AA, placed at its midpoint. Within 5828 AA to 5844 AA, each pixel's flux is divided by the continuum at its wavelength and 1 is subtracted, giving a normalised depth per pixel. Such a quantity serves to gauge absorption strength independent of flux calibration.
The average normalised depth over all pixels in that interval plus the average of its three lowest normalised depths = 0.11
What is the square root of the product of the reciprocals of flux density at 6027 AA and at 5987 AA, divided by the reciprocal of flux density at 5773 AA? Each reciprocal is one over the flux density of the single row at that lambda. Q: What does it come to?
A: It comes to 1.00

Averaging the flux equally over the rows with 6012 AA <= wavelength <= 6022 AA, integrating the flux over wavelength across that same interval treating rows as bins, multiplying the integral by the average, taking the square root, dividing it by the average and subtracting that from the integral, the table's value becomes 729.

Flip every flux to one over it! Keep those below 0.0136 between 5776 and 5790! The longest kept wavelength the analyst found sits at 5789 AA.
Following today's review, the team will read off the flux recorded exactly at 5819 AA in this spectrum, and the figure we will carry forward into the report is 71.4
